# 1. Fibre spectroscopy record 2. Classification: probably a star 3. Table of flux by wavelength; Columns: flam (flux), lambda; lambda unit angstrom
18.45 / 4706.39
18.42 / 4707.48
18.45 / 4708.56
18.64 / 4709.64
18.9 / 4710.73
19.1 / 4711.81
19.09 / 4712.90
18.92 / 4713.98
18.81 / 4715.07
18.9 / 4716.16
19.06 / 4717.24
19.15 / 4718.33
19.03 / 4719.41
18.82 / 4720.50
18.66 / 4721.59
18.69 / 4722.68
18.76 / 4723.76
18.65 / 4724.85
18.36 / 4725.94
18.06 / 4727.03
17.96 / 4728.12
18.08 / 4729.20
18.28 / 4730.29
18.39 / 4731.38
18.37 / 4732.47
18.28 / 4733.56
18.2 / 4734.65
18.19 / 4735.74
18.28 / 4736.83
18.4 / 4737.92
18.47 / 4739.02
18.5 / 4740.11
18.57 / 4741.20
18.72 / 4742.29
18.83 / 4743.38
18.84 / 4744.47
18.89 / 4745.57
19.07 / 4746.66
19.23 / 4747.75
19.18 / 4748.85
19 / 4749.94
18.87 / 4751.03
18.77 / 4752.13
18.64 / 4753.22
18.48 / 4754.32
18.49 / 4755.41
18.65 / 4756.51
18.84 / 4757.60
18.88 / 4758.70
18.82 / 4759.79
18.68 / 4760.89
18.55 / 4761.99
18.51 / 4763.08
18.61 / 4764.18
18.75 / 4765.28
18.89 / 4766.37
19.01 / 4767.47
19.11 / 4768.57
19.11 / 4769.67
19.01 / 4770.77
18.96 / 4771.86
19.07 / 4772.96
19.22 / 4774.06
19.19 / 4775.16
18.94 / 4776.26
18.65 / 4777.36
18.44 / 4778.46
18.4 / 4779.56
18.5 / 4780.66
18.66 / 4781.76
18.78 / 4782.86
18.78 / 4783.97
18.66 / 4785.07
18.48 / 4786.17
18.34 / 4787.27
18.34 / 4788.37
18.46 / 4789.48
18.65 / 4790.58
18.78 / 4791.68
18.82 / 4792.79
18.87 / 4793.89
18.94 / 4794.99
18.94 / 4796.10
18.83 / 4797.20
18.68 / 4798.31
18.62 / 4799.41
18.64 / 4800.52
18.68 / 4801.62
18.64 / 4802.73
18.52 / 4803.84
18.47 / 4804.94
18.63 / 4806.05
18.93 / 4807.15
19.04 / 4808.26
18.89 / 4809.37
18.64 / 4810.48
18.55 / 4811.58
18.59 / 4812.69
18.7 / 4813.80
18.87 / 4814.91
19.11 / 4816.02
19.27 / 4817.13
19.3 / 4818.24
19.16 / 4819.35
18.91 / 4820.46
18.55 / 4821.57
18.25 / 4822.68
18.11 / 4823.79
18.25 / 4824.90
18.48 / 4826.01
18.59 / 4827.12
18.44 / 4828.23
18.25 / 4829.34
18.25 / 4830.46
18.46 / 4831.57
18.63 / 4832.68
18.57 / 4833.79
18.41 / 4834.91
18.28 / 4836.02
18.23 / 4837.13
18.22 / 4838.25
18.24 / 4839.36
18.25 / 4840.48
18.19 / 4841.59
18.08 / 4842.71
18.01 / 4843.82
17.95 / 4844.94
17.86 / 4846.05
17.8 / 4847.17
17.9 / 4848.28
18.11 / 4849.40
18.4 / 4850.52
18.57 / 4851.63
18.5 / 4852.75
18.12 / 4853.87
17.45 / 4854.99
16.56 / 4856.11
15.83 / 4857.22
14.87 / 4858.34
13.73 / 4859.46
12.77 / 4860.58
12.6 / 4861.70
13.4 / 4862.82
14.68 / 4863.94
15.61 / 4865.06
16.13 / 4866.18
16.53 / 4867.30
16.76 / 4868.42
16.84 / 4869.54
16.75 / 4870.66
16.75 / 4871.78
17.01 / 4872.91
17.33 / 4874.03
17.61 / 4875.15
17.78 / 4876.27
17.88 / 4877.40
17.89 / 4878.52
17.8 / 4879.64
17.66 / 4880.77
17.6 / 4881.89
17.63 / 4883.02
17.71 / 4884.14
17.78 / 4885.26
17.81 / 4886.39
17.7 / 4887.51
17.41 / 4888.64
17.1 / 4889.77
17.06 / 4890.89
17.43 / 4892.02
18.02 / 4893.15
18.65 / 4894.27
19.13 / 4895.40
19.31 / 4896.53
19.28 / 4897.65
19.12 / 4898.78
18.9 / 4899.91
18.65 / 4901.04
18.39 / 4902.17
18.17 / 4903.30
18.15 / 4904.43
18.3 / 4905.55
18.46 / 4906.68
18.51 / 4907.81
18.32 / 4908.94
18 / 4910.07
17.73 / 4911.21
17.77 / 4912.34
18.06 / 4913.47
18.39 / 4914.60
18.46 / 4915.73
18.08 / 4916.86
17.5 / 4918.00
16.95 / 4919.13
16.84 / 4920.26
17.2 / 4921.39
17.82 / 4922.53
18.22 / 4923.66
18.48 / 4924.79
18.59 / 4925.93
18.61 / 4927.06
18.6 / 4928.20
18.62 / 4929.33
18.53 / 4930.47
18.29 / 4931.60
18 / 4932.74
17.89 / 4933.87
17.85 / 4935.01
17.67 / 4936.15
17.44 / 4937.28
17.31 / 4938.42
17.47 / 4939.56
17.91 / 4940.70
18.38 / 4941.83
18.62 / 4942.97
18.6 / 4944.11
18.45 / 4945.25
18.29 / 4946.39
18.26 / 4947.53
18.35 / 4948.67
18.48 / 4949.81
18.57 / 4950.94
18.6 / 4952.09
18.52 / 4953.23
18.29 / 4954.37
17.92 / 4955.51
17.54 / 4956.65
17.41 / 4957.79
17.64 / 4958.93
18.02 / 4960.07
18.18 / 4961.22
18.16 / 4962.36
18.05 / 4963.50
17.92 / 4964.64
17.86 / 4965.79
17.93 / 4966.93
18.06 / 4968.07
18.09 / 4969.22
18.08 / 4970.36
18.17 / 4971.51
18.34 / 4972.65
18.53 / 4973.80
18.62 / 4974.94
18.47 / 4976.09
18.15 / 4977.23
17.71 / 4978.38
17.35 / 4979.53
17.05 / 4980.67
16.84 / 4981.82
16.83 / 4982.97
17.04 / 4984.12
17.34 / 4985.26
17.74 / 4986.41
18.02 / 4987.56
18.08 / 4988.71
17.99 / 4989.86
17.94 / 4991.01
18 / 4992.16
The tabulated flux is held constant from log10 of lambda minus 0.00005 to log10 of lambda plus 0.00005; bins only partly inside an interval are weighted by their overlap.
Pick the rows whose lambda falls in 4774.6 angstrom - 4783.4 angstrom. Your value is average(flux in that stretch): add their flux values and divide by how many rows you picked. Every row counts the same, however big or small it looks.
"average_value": 18.7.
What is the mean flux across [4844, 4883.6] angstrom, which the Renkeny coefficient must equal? 16.8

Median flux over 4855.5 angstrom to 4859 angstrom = 15.8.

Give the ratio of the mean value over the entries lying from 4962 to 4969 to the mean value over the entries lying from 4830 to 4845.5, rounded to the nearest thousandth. 0.985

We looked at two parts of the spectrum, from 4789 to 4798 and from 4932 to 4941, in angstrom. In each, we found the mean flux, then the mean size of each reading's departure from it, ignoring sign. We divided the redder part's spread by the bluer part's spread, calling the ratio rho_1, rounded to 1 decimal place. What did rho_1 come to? 1.9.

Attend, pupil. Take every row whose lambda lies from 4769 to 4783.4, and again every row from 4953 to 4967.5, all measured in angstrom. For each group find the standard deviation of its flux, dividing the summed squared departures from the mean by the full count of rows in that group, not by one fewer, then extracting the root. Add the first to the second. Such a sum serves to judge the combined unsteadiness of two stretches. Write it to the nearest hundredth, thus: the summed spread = 0.57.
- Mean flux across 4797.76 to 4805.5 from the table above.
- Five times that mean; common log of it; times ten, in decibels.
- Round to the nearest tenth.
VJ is 19.7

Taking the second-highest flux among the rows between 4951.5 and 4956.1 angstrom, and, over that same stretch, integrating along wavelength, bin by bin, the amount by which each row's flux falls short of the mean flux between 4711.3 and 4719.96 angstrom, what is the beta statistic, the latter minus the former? -15.4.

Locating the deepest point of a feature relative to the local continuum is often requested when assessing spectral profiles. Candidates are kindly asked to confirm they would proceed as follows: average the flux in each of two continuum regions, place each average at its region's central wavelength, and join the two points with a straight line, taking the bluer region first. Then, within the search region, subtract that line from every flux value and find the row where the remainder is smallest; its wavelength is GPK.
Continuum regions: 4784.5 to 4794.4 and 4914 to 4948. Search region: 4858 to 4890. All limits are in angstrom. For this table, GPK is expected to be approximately 4861.70 angstrom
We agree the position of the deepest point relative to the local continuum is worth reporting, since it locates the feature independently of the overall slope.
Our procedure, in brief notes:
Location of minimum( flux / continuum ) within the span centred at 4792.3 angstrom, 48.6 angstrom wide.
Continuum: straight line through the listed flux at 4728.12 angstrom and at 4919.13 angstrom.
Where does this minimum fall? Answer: 4787.27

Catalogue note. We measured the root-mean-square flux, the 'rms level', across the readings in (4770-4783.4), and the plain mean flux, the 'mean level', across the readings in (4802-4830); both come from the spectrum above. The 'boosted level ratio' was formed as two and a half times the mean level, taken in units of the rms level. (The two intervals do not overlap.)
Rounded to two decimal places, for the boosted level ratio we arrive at 2.48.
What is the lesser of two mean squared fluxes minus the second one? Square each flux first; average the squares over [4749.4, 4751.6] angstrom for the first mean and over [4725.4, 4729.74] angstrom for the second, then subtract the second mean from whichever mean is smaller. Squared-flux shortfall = 0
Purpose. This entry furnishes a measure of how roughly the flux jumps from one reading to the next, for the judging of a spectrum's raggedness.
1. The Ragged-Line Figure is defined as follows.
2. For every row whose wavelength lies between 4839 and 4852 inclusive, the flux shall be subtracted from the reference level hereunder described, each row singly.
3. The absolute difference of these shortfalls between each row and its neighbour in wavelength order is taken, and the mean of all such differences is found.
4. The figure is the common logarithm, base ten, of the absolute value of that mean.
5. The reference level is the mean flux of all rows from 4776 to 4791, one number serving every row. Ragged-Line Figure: -0.95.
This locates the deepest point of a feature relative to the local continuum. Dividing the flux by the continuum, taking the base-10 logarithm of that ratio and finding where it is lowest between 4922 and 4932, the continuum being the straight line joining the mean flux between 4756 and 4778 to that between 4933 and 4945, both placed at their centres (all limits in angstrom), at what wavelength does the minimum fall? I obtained 4922.53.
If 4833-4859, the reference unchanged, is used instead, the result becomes 4858.34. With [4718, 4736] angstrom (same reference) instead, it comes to 4728.12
